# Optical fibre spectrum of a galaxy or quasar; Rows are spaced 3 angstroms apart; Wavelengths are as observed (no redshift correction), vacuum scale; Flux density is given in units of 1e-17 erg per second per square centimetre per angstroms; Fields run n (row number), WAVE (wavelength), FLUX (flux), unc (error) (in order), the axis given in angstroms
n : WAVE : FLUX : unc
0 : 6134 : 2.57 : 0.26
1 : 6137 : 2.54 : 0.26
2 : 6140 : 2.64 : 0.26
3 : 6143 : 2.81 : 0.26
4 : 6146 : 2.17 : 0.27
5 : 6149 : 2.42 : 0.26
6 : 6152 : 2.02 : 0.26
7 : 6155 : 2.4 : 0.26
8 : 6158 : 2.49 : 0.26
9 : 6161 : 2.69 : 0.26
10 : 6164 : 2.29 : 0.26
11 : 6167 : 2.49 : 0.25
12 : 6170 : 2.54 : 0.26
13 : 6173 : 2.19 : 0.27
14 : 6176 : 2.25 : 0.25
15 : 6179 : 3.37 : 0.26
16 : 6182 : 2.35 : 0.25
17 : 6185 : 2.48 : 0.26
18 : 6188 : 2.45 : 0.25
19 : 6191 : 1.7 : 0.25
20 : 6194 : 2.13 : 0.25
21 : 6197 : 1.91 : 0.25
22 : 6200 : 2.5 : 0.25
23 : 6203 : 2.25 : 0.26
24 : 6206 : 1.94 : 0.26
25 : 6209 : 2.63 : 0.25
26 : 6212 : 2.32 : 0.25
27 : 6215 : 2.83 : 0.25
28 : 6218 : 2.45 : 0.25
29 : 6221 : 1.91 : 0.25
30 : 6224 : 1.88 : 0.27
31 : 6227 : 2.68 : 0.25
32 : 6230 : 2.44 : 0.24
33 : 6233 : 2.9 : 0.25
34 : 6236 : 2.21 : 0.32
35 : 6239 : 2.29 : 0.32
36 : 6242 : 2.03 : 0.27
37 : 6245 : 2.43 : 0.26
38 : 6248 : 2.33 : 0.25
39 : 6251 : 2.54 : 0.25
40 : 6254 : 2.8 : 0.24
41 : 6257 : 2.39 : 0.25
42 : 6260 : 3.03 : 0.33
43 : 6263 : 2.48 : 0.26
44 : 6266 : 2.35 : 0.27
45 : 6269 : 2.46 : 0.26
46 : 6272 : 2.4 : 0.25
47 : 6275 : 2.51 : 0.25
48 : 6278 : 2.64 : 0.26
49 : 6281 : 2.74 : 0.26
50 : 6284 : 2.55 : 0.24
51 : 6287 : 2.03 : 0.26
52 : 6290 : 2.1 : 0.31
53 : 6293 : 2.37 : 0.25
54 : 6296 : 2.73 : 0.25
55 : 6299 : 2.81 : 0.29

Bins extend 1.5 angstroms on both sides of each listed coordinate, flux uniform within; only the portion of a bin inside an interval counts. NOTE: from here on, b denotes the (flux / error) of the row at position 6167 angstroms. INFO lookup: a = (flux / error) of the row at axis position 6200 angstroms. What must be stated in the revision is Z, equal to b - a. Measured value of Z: 0.0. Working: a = 10.0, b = 10.0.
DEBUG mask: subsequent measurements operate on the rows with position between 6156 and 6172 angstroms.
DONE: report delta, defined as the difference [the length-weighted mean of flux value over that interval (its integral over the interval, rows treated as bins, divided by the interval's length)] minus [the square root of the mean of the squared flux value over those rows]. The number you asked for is -0.02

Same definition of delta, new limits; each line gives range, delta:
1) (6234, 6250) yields 0.02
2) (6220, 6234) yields -0.04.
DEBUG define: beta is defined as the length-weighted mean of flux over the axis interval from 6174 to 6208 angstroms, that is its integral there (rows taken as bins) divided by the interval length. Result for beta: 2.31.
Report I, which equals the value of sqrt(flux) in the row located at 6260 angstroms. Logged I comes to 1.74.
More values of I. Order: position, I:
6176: 1.50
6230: 1.56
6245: 1.56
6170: 1.59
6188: 1.57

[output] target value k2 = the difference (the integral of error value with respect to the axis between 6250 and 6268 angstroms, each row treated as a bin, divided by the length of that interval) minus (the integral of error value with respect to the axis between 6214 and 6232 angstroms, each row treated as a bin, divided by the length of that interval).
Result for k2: 0.015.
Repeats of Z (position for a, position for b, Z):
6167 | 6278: 0.2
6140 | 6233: 1.4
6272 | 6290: -2.8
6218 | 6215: 1.5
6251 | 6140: 0.0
